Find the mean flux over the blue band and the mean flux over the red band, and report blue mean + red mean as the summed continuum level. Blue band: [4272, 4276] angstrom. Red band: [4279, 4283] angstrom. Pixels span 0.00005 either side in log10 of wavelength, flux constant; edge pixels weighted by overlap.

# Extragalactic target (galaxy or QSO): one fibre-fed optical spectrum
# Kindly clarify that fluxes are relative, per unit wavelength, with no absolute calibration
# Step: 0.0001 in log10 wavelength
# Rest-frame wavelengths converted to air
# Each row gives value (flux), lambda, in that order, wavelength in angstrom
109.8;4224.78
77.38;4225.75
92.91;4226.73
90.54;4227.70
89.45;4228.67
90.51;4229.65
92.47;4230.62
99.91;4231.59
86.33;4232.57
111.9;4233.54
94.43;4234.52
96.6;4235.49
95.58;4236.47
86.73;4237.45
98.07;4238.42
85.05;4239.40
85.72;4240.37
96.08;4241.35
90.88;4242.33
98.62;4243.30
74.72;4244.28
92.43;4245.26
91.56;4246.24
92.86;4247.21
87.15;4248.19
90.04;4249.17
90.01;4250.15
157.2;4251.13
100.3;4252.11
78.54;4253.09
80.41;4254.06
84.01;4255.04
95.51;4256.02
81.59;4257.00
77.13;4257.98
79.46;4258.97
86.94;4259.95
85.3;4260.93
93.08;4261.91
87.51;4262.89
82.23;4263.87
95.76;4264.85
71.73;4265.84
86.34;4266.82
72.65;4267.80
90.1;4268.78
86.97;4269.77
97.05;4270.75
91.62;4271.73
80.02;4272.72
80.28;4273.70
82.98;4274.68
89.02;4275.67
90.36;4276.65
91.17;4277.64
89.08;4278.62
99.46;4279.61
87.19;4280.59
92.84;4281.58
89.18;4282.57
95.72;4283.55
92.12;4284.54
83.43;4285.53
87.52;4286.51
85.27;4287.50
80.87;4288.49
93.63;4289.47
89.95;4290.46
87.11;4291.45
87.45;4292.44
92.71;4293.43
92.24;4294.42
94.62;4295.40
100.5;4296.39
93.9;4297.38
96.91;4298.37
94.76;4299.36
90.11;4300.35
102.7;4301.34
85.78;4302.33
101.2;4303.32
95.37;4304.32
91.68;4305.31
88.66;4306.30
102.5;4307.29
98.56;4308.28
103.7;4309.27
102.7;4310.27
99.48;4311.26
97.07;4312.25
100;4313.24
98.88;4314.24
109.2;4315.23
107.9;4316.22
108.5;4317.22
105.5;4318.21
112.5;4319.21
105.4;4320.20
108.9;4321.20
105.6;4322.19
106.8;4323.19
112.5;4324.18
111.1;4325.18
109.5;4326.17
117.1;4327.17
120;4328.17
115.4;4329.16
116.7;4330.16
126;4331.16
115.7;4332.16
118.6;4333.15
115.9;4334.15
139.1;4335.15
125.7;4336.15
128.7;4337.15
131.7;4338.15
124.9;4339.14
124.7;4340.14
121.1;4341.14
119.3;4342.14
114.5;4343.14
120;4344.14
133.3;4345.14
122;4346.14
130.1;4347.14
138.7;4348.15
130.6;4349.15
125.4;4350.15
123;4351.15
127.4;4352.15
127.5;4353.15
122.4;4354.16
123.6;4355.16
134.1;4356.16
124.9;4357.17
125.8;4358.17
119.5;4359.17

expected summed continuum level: 175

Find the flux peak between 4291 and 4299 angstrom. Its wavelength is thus 4296.39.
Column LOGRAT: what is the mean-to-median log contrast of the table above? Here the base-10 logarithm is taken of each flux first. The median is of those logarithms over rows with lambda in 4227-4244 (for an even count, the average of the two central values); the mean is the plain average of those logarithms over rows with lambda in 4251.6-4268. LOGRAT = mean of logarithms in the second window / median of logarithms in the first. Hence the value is 0.98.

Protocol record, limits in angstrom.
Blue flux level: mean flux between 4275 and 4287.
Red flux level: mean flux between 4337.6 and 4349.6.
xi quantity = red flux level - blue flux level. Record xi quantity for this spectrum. 35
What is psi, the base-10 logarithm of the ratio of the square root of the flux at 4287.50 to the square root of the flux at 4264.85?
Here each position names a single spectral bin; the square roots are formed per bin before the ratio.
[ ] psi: -0.03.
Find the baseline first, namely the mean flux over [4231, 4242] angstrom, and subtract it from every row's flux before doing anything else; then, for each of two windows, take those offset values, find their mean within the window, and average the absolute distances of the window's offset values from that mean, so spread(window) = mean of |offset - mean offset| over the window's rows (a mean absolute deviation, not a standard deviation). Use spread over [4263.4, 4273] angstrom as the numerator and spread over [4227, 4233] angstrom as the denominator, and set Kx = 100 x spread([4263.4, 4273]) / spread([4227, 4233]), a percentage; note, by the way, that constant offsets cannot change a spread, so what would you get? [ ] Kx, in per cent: 227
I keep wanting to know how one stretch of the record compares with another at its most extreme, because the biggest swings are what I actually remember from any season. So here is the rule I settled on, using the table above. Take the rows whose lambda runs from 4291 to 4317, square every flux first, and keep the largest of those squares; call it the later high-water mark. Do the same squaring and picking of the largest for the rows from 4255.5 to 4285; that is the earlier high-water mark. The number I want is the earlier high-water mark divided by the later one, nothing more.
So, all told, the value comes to 0.83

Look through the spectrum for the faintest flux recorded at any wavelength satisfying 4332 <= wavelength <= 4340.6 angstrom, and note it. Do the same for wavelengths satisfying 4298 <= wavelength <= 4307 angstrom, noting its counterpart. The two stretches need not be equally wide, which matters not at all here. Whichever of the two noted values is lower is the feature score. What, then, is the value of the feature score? 86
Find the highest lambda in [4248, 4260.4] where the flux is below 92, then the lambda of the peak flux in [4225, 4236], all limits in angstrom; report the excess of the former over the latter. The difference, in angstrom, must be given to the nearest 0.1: 26.4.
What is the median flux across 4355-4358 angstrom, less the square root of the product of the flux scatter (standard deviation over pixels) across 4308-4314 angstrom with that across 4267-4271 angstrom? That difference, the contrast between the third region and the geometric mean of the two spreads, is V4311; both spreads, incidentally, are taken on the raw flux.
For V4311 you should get 120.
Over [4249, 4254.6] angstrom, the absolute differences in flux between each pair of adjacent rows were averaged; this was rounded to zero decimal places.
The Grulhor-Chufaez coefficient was 30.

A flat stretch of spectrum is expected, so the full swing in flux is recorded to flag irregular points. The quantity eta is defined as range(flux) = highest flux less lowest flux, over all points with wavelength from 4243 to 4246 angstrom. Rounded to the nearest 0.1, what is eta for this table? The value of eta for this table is 23.9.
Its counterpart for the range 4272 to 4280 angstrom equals 19.4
